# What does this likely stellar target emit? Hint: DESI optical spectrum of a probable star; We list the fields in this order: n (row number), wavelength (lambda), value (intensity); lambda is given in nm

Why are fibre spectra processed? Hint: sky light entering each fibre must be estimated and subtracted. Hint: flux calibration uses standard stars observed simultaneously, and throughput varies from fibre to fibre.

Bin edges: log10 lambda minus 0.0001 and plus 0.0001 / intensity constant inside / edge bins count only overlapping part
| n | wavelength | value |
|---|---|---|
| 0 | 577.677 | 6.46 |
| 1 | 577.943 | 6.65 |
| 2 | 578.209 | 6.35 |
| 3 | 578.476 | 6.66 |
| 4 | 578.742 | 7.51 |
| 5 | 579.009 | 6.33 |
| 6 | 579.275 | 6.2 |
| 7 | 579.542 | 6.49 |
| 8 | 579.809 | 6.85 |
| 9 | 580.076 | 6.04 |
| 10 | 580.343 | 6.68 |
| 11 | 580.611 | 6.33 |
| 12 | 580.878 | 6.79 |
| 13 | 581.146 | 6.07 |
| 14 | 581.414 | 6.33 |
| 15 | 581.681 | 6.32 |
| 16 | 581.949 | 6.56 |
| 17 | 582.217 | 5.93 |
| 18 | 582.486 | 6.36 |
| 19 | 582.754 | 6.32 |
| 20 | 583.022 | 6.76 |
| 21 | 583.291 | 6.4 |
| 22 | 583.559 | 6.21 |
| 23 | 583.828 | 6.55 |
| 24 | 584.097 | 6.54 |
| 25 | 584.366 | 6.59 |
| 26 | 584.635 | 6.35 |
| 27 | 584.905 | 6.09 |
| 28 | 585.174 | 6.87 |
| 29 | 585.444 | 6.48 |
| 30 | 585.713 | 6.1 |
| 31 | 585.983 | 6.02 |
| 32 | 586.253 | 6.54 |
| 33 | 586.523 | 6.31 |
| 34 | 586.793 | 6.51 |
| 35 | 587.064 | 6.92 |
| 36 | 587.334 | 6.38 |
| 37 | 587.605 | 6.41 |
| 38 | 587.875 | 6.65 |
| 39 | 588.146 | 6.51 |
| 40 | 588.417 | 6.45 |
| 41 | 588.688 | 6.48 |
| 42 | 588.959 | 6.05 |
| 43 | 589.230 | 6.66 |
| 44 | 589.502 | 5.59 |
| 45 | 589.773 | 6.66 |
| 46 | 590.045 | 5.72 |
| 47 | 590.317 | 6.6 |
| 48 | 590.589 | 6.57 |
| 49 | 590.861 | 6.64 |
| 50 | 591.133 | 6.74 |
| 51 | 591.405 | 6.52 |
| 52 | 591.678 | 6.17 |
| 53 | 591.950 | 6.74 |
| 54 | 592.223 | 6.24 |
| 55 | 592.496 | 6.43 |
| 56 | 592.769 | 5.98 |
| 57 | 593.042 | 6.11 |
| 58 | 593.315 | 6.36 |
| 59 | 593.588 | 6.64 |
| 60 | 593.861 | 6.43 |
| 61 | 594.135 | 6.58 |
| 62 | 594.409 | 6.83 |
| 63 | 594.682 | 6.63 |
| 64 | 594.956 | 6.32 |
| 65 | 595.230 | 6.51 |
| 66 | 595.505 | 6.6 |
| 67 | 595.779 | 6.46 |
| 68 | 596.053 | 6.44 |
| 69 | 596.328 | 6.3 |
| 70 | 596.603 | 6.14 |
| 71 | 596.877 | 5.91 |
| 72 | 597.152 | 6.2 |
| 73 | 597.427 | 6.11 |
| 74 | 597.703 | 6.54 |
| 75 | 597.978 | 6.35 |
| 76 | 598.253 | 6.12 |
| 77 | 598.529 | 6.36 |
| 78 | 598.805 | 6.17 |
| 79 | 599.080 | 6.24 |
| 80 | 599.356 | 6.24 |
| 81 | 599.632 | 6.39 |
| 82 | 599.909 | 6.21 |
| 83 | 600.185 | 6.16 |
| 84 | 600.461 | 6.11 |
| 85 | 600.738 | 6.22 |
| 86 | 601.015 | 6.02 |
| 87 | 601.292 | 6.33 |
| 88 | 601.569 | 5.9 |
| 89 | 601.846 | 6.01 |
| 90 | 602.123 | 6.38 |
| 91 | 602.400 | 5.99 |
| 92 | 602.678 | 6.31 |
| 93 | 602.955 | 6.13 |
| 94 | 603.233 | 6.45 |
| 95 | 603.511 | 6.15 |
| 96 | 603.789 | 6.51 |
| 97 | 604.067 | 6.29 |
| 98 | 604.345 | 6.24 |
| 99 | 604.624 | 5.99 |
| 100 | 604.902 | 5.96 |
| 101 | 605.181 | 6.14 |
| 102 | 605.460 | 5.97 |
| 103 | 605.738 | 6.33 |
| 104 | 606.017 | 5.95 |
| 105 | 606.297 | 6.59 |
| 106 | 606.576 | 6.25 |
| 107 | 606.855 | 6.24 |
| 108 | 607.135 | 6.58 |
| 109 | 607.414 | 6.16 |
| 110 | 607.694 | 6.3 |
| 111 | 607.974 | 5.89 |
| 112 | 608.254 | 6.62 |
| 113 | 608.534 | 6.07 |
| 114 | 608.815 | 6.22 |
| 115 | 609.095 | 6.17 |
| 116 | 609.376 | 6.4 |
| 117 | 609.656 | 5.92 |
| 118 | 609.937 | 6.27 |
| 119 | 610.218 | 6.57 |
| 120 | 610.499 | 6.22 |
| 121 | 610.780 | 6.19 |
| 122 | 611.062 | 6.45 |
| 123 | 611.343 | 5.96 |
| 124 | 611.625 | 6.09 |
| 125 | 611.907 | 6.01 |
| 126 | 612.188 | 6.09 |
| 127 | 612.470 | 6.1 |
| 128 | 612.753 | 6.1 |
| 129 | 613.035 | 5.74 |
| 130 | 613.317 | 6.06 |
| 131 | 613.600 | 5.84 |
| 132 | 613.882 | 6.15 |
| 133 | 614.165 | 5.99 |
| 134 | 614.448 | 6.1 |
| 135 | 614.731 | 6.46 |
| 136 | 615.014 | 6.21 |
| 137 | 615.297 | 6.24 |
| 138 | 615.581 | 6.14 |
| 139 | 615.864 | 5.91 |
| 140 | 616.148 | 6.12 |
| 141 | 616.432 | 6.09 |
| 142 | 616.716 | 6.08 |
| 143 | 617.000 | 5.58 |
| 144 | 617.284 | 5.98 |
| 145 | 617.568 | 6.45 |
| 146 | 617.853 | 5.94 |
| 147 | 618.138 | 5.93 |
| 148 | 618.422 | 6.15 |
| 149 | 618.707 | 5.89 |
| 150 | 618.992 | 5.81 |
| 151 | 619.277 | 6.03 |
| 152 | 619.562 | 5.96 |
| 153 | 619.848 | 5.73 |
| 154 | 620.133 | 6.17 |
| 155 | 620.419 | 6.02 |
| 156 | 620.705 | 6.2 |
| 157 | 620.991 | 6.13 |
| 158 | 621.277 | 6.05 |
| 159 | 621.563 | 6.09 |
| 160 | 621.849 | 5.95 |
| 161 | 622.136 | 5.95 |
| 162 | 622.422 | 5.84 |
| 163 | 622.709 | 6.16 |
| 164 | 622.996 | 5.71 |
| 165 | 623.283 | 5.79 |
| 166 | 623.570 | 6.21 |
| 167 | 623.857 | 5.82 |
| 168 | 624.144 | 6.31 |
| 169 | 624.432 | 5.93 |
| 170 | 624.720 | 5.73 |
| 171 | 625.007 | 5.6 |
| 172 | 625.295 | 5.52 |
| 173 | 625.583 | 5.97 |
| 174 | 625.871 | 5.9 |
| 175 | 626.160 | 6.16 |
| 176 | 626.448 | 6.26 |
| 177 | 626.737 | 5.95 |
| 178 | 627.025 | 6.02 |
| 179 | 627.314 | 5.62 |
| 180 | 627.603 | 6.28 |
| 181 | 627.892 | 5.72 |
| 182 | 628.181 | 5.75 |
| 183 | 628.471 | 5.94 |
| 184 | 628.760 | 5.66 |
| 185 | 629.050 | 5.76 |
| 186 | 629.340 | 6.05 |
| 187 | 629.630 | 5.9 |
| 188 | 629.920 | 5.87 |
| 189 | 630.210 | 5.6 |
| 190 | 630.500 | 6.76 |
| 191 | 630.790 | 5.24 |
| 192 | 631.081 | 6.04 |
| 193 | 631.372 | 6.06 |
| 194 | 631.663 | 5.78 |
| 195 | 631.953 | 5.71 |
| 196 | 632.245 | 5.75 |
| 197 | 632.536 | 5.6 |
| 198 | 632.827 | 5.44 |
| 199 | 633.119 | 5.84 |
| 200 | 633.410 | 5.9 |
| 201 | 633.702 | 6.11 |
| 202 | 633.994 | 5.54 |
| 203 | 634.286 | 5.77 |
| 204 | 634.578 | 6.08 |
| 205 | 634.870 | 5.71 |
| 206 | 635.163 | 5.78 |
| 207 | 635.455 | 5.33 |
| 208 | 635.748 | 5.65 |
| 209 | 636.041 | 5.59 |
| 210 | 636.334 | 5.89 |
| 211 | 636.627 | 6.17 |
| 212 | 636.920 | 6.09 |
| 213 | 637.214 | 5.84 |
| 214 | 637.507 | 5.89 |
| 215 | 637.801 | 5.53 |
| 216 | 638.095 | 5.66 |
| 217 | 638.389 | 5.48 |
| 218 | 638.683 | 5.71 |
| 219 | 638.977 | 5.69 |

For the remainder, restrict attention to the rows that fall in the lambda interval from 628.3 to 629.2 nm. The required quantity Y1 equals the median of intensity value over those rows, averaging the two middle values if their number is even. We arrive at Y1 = 5.8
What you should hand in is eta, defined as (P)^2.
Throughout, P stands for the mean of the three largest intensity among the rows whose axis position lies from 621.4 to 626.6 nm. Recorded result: 39.2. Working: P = 6.26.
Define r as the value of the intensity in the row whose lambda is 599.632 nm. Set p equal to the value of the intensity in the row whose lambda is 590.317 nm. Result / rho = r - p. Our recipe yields -0.2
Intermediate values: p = 6.6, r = 6.39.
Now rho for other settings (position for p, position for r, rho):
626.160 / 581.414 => 0.2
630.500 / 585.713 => -0.7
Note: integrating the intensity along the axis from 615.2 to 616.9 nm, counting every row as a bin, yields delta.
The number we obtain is 10.3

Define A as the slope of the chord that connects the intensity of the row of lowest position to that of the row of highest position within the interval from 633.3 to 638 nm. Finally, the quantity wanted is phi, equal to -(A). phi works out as 0.08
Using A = -0.08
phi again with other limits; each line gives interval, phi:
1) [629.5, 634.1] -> 0.08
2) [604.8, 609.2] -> -0.05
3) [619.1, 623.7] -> -0.04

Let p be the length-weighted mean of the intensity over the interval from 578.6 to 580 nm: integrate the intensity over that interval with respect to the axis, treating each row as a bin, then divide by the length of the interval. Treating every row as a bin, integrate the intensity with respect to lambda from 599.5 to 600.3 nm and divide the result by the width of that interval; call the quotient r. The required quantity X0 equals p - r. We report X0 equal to 0.4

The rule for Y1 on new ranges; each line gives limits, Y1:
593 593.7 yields 6.4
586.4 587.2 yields 6.5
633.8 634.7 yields 5.8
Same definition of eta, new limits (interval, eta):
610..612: 41.1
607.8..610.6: 42.6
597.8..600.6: 40.5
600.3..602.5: 39.8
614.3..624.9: 41.0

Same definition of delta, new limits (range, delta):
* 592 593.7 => 10.7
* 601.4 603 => 9.8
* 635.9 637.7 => 10.6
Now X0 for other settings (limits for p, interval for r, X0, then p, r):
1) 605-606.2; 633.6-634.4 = 0.3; 6.11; 5.79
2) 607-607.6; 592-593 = 0.1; 6.37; 6.25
